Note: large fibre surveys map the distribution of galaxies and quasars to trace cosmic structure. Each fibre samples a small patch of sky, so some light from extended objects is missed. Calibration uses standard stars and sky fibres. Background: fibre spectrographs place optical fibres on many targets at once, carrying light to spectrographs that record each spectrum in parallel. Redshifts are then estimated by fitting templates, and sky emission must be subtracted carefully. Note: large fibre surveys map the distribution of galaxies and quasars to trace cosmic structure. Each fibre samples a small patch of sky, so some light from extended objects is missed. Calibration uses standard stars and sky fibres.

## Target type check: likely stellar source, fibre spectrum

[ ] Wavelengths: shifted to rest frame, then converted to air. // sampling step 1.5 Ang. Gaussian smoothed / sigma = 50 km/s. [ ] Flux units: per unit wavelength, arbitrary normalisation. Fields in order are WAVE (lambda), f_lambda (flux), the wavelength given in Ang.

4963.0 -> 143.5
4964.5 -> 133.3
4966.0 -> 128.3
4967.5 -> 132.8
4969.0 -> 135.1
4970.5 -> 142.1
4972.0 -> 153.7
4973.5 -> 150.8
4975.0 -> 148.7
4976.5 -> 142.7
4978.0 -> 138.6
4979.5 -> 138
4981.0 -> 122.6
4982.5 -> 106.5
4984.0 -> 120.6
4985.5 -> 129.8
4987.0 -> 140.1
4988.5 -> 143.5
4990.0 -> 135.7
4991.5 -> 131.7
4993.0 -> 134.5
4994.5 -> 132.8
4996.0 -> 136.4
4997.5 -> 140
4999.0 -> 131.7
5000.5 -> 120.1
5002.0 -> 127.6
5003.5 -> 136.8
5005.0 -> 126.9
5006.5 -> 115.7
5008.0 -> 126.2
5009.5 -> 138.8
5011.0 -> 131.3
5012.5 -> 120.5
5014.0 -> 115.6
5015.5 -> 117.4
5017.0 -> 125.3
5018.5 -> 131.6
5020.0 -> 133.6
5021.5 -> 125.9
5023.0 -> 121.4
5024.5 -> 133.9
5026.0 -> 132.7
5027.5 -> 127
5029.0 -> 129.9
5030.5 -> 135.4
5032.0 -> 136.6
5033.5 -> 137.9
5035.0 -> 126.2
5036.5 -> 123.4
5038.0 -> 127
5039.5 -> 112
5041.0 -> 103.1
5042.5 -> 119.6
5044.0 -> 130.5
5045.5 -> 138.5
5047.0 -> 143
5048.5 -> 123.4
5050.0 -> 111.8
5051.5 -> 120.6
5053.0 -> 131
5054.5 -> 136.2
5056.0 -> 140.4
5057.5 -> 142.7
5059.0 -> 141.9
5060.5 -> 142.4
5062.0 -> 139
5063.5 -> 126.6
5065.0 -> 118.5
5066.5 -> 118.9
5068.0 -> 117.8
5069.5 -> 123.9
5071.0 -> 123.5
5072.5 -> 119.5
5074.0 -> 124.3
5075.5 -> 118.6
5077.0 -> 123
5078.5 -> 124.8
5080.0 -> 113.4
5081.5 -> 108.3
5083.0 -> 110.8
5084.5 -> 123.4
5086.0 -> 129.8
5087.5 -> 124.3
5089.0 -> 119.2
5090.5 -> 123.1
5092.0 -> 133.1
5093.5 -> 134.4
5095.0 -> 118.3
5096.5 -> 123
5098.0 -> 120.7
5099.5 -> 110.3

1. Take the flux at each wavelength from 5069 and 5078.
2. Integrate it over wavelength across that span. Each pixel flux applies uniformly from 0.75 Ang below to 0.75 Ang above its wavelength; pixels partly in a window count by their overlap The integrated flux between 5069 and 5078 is 1099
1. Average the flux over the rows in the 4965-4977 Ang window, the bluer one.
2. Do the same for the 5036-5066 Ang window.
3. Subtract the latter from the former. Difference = 13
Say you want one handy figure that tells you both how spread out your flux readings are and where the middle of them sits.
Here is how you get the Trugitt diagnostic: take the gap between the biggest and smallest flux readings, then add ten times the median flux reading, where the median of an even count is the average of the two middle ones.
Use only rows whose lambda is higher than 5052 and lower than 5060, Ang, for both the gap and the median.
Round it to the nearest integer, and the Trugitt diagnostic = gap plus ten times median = 1416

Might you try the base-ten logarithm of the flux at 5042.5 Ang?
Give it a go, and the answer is 2.08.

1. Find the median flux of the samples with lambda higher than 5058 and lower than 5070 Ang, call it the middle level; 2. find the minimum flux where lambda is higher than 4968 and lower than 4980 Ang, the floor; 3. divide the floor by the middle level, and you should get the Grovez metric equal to 1.079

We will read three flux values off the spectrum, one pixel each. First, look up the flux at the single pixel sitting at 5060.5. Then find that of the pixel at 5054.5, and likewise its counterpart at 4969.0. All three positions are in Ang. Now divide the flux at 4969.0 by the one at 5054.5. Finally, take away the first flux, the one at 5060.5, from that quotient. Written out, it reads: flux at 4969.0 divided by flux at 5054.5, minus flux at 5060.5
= -141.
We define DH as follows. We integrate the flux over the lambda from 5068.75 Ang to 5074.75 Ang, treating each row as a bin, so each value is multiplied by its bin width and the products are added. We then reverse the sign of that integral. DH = -737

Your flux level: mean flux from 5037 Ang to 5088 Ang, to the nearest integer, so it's 125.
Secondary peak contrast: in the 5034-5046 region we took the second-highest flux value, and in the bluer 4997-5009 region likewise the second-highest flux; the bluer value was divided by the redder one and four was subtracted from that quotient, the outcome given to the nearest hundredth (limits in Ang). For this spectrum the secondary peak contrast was -2.95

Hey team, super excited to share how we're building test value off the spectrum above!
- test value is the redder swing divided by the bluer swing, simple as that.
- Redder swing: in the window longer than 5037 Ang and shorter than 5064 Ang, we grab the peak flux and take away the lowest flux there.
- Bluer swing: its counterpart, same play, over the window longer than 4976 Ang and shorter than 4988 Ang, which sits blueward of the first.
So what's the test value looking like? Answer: 1.1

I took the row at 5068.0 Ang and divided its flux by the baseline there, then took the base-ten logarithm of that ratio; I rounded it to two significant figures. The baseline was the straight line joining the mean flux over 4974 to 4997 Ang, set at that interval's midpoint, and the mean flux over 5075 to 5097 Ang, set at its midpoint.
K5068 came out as -0.022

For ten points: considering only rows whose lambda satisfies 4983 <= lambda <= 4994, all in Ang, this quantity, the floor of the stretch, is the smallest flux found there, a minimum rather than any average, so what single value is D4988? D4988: 120.6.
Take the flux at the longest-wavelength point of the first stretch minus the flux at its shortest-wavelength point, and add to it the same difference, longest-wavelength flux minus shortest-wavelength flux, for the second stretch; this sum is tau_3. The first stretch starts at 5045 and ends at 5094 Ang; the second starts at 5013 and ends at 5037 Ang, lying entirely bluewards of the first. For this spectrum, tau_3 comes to 4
